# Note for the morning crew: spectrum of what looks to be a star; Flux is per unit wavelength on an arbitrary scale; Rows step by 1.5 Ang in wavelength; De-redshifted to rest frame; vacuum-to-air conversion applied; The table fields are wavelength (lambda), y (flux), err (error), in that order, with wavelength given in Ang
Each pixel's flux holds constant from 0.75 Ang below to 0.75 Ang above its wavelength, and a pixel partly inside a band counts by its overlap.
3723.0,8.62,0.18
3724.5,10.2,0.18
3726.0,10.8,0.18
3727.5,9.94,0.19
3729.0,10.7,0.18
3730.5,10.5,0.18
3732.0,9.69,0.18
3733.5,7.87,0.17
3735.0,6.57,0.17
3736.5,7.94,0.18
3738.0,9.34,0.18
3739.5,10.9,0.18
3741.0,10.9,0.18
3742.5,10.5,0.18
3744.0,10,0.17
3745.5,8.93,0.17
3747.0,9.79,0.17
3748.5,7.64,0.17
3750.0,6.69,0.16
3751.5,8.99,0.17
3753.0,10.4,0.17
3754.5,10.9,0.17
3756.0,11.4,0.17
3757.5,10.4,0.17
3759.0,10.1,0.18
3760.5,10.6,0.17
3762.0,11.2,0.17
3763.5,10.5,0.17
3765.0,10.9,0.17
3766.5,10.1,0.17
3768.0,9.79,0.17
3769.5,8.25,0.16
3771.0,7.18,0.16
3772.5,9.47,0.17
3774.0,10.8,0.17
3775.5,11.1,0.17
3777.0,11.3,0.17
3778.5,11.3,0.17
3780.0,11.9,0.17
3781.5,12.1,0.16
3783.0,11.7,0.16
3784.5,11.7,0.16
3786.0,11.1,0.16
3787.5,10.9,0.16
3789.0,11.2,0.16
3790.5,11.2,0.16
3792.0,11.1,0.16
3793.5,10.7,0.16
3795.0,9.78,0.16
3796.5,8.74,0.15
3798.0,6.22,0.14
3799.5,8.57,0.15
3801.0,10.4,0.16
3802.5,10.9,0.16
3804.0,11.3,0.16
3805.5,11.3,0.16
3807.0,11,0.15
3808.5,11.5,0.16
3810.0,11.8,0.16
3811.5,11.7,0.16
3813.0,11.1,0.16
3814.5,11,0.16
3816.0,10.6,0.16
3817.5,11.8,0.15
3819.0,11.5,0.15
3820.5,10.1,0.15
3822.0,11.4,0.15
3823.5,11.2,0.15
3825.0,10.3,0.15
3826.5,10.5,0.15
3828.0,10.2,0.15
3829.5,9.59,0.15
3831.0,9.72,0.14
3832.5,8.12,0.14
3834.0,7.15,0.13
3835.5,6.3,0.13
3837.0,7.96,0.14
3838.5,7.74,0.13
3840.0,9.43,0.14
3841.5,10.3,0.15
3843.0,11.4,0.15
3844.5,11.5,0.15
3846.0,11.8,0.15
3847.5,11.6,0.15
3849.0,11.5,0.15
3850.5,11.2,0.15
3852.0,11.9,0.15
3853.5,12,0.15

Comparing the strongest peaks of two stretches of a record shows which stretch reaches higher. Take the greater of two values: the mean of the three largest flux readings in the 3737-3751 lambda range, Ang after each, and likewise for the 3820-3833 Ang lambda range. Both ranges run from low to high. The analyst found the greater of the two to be 11.0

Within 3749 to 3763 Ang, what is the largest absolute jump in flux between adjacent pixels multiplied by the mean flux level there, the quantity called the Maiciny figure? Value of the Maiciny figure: 23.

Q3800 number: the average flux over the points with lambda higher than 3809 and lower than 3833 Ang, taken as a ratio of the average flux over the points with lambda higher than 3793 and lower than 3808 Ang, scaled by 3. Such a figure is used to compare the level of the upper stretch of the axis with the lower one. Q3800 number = 3.2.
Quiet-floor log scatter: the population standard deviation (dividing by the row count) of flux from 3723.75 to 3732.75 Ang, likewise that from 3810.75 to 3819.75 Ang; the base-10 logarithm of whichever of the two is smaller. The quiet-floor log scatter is -0.40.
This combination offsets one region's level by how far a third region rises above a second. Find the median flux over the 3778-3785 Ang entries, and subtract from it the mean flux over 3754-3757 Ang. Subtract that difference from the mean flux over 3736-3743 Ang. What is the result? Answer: 9.4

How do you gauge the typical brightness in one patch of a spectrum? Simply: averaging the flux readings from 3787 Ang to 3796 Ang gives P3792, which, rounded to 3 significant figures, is 10.8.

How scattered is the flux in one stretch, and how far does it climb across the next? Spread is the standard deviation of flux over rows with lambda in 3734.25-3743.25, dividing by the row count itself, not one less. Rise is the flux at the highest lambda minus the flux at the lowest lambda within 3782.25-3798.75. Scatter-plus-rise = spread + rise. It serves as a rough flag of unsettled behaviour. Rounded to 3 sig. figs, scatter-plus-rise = -3.86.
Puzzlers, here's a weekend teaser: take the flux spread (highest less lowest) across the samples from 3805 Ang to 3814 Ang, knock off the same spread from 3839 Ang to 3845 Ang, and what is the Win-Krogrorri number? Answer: -1.3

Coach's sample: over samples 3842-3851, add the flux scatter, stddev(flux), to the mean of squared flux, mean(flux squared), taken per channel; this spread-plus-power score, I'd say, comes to 132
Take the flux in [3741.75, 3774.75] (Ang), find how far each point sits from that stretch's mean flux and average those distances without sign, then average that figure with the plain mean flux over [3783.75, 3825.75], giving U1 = 5.86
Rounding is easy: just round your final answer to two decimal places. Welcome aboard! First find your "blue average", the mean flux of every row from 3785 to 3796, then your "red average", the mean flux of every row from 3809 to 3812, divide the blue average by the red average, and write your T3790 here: 0.92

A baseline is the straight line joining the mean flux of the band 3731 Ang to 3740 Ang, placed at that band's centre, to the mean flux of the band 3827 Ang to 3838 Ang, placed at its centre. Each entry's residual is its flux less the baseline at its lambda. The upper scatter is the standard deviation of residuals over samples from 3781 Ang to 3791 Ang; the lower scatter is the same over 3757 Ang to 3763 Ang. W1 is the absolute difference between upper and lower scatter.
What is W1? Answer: 0.0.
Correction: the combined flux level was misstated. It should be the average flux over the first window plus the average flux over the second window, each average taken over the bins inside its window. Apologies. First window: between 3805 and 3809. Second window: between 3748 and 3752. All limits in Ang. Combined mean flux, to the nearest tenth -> 19.0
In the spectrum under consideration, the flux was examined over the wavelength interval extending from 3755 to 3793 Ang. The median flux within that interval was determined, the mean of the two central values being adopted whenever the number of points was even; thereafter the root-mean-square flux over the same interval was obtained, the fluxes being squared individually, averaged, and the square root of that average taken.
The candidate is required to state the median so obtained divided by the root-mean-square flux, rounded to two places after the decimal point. 1.03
